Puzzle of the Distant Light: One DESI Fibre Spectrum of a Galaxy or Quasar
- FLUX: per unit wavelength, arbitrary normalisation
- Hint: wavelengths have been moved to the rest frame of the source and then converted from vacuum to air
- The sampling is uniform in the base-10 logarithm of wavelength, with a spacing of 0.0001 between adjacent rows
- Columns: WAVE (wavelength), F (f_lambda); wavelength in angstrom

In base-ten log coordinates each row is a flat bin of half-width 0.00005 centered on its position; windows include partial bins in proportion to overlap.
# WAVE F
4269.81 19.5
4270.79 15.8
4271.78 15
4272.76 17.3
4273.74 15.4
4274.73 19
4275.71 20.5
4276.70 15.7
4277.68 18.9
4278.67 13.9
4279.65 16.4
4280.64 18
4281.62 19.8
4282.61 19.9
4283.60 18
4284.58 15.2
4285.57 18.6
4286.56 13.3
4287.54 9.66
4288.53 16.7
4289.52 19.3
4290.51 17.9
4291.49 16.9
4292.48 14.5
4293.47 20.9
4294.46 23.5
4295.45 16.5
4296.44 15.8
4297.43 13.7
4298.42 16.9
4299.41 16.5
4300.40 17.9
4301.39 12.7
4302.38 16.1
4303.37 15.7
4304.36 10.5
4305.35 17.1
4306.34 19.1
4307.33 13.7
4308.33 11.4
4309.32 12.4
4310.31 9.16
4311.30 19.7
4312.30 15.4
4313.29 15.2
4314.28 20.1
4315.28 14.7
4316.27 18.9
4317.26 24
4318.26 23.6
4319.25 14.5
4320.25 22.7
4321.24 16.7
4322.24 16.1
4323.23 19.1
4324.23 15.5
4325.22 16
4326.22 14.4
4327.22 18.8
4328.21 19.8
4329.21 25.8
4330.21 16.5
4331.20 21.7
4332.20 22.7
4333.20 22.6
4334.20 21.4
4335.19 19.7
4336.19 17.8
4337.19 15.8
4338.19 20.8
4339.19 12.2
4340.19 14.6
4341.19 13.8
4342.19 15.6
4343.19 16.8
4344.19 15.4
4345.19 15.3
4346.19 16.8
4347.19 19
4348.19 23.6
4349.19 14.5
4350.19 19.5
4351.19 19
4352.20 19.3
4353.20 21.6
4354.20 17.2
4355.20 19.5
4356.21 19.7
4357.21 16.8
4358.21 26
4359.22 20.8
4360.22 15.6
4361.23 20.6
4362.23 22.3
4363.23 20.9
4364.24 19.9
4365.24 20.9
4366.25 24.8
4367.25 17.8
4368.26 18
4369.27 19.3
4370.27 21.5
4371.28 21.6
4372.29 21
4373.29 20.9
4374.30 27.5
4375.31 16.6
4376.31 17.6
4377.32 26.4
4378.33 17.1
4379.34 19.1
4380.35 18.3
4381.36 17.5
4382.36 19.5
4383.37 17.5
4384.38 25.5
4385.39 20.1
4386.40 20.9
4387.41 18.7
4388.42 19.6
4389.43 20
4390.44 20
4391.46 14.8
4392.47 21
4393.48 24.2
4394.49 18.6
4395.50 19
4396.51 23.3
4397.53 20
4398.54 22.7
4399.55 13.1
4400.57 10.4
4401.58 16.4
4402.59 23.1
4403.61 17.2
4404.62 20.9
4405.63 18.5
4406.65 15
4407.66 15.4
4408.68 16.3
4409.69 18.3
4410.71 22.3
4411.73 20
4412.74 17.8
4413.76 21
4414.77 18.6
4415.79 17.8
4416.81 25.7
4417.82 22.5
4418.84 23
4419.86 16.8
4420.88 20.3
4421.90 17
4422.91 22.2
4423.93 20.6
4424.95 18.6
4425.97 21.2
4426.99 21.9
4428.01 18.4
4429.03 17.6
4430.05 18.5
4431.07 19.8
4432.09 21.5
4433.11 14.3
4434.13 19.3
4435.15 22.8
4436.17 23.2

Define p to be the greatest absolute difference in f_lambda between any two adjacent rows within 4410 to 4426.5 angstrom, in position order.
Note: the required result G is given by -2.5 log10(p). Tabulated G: -2.24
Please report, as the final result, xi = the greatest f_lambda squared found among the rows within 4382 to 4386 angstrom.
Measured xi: 650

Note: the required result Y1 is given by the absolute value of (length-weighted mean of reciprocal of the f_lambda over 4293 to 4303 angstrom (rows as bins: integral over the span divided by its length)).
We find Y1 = 0.060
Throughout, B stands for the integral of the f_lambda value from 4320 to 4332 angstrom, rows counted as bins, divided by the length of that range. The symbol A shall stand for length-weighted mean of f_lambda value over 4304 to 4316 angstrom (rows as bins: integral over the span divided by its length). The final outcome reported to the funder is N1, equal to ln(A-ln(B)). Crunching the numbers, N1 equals 2.49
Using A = 15.0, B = 18.62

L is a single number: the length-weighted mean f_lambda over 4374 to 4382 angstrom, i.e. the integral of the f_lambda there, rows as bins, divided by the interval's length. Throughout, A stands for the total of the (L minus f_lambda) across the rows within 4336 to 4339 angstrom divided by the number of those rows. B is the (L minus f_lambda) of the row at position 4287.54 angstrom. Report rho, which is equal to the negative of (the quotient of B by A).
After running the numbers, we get -6.0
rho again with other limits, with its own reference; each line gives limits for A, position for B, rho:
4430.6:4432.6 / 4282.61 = -0.1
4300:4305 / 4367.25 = -0.4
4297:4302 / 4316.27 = -0.2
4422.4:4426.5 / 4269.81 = 0.4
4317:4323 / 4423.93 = 3.5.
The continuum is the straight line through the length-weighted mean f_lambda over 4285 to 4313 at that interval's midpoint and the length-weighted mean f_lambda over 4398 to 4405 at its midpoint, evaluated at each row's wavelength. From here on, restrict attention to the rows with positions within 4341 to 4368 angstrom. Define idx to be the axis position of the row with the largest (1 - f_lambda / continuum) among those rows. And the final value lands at 4341.19 angstrom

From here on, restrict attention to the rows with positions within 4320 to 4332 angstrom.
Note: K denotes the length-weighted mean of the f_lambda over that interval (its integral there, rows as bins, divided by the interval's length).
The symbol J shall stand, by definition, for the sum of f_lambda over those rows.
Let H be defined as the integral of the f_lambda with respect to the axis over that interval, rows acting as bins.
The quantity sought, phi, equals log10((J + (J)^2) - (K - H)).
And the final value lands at 4.70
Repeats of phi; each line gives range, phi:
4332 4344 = 4.66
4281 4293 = 4.61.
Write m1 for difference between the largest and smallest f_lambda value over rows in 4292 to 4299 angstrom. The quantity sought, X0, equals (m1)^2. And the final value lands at 96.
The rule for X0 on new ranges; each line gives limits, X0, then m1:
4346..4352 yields 83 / 9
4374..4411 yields 292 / 17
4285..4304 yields 192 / 14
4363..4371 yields 49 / 7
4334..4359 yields 190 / 14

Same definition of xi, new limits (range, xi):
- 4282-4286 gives 396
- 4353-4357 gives 467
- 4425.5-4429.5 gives 480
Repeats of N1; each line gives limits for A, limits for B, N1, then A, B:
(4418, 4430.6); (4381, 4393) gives 2.82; 19.7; 19.63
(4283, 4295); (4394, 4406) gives 2.65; 17.1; 18.61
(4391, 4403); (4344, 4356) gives 2.77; 18.9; 18.50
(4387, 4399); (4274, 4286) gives 2.85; 20.2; 17.77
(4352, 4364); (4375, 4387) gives 2.84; 20.0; 19.73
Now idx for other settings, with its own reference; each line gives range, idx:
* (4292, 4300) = 4297.43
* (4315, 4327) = 4326.22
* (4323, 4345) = 4339.19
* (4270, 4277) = 4271.78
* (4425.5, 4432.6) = 4429.03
